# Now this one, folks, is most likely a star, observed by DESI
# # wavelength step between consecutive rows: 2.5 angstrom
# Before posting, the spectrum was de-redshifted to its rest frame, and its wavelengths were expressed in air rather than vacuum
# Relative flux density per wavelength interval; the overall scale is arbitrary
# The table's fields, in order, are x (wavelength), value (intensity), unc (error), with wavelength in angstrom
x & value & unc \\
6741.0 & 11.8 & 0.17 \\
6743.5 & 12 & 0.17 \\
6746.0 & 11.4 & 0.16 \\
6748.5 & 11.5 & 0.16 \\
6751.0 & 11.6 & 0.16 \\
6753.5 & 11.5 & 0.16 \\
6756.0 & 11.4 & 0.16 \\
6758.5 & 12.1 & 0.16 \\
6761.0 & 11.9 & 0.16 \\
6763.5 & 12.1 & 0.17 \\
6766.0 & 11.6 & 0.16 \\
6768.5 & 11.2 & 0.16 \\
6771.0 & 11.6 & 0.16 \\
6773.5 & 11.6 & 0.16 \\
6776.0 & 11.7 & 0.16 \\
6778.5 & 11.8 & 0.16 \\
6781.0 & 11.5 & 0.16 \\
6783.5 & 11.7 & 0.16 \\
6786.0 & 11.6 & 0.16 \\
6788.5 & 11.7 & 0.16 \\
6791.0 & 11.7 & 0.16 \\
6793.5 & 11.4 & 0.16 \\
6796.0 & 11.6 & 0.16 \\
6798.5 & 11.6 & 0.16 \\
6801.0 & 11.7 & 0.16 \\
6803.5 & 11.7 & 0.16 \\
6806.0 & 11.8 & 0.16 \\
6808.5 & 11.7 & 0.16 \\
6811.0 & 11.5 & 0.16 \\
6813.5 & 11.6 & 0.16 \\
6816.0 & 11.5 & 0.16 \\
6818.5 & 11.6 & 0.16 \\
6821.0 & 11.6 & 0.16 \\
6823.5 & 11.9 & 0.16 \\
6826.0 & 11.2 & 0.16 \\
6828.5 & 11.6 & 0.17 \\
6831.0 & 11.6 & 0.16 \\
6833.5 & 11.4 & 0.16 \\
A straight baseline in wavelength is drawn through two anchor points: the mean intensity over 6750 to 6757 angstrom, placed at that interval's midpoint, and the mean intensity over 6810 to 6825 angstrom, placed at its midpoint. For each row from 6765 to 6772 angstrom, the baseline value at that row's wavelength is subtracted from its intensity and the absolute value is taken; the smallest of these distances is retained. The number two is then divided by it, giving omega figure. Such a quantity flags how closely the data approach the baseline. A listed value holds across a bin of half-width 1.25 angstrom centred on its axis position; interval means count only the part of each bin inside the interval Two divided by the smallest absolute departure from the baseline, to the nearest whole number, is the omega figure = 29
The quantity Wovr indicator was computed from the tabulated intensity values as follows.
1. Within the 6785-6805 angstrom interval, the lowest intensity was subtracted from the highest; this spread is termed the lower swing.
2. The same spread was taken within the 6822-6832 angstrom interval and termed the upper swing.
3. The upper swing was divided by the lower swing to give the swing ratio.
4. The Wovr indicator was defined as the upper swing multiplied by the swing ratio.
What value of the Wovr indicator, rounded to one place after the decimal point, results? 1.6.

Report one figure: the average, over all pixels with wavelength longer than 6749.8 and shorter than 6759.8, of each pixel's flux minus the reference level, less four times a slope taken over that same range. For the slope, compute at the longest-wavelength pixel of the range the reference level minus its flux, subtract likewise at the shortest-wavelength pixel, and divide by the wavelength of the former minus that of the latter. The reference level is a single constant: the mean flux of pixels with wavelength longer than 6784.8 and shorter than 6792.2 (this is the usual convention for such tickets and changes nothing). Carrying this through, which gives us 0.25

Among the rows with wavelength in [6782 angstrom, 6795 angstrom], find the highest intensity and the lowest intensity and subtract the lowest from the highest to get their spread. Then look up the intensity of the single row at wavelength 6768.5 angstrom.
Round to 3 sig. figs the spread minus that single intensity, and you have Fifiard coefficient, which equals -10.9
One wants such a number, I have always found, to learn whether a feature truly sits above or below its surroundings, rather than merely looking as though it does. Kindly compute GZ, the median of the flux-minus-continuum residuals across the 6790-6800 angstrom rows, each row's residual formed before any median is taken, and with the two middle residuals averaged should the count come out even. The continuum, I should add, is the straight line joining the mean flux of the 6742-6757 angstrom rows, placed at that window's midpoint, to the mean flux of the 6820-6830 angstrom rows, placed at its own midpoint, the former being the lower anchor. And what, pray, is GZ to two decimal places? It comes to 0.03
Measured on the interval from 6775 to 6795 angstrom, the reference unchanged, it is 0.13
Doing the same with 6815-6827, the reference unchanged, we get 0.03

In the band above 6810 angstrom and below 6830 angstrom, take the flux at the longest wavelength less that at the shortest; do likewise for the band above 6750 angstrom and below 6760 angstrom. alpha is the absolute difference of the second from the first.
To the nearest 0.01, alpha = 0.40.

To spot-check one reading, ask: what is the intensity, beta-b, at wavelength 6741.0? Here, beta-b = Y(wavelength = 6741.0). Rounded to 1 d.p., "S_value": 11.8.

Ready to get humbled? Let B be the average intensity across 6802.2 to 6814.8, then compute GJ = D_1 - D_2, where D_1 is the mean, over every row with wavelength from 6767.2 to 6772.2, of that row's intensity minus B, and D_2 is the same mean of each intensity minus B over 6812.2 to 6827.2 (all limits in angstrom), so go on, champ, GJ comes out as -0.17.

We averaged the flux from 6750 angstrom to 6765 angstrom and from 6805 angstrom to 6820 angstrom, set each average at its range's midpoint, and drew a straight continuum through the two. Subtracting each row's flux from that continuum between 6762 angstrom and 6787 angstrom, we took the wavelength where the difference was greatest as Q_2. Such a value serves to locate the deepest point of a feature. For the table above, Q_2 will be 6768.5 angstrom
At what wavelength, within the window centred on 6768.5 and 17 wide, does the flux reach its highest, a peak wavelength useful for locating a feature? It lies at 6763.5 angstrom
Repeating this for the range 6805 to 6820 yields 6806.0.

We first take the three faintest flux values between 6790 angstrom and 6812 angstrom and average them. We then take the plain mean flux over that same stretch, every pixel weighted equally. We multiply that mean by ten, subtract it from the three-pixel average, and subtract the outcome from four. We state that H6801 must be 109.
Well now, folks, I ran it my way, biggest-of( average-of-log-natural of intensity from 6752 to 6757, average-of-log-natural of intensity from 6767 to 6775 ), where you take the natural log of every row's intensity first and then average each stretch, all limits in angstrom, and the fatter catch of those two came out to 2.44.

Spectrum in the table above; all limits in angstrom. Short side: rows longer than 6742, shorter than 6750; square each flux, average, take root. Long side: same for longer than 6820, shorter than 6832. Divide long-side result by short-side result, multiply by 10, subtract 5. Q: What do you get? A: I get 4.95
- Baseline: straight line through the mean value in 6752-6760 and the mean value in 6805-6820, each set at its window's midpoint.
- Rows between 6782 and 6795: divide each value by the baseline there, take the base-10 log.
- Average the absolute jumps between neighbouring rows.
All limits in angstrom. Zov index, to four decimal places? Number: 0.0047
